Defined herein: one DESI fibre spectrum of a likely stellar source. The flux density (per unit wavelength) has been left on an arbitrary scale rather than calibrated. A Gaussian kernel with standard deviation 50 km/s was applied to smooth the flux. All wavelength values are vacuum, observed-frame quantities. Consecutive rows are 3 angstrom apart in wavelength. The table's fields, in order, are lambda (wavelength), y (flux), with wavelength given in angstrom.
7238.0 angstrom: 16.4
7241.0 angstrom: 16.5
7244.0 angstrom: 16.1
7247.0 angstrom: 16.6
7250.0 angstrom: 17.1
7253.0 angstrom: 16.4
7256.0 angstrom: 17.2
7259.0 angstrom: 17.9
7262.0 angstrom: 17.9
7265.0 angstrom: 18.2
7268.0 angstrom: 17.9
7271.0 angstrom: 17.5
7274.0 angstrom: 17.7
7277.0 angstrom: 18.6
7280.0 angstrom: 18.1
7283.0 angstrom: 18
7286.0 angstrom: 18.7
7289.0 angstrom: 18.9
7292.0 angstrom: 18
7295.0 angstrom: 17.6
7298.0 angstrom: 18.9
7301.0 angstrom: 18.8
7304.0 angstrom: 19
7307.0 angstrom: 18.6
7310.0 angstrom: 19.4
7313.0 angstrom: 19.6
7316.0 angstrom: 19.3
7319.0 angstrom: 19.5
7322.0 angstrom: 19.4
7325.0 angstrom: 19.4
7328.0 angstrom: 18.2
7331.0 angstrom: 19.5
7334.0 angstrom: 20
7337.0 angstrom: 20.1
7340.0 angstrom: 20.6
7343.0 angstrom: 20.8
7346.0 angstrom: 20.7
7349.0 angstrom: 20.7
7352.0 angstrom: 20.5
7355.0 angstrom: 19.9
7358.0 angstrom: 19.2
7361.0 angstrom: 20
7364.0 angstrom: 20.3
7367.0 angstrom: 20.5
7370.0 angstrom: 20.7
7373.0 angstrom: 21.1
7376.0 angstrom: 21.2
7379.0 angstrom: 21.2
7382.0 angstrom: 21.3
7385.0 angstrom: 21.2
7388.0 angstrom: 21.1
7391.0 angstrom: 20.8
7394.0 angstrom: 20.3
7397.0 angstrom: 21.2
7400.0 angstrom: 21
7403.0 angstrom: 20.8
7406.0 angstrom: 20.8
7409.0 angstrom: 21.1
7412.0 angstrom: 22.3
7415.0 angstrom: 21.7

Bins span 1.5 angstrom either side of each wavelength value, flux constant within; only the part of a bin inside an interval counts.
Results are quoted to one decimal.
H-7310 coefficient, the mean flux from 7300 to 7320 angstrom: 19.2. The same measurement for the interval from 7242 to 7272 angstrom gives 17.3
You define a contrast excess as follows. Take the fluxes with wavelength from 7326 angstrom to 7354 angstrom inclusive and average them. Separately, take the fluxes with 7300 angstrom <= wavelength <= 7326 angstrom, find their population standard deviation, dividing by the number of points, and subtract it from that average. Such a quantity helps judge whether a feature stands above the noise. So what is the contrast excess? 19.8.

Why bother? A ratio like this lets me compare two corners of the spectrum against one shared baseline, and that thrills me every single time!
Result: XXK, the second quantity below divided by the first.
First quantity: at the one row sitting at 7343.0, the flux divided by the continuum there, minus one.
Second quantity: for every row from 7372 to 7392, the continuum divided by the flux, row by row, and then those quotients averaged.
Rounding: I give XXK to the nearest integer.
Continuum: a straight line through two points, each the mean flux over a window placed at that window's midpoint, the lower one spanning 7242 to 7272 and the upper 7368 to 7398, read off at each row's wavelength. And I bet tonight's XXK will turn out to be 20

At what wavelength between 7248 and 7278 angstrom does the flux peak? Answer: 7277.0 angstrom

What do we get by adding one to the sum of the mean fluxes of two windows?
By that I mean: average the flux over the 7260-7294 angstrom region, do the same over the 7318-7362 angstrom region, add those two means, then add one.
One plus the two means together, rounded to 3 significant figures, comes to 39.0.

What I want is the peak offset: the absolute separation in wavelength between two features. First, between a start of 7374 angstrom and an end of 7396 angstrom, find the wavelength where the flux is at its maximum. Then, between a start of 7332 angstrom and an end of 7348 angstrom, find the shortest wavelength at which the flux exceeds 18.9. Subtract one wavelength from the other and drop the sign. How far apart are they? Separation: 48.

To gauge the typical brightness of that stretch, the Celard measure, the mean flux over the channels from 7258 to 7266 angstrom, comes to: 18.0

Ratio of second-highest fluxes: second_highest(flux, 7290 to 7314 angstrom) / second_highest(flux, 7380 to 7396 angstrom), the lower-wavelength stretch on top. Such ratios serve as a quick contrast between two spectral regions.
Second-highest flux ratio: 0.915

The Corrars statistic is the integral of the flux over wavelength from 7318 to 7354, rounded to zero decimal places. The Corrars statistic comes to 718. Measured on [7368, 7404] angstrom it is 756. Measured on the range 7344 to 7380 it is 738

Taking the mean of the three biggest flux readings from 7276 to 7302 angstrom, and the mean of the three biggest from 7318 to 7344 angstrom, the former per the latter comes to 0.92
